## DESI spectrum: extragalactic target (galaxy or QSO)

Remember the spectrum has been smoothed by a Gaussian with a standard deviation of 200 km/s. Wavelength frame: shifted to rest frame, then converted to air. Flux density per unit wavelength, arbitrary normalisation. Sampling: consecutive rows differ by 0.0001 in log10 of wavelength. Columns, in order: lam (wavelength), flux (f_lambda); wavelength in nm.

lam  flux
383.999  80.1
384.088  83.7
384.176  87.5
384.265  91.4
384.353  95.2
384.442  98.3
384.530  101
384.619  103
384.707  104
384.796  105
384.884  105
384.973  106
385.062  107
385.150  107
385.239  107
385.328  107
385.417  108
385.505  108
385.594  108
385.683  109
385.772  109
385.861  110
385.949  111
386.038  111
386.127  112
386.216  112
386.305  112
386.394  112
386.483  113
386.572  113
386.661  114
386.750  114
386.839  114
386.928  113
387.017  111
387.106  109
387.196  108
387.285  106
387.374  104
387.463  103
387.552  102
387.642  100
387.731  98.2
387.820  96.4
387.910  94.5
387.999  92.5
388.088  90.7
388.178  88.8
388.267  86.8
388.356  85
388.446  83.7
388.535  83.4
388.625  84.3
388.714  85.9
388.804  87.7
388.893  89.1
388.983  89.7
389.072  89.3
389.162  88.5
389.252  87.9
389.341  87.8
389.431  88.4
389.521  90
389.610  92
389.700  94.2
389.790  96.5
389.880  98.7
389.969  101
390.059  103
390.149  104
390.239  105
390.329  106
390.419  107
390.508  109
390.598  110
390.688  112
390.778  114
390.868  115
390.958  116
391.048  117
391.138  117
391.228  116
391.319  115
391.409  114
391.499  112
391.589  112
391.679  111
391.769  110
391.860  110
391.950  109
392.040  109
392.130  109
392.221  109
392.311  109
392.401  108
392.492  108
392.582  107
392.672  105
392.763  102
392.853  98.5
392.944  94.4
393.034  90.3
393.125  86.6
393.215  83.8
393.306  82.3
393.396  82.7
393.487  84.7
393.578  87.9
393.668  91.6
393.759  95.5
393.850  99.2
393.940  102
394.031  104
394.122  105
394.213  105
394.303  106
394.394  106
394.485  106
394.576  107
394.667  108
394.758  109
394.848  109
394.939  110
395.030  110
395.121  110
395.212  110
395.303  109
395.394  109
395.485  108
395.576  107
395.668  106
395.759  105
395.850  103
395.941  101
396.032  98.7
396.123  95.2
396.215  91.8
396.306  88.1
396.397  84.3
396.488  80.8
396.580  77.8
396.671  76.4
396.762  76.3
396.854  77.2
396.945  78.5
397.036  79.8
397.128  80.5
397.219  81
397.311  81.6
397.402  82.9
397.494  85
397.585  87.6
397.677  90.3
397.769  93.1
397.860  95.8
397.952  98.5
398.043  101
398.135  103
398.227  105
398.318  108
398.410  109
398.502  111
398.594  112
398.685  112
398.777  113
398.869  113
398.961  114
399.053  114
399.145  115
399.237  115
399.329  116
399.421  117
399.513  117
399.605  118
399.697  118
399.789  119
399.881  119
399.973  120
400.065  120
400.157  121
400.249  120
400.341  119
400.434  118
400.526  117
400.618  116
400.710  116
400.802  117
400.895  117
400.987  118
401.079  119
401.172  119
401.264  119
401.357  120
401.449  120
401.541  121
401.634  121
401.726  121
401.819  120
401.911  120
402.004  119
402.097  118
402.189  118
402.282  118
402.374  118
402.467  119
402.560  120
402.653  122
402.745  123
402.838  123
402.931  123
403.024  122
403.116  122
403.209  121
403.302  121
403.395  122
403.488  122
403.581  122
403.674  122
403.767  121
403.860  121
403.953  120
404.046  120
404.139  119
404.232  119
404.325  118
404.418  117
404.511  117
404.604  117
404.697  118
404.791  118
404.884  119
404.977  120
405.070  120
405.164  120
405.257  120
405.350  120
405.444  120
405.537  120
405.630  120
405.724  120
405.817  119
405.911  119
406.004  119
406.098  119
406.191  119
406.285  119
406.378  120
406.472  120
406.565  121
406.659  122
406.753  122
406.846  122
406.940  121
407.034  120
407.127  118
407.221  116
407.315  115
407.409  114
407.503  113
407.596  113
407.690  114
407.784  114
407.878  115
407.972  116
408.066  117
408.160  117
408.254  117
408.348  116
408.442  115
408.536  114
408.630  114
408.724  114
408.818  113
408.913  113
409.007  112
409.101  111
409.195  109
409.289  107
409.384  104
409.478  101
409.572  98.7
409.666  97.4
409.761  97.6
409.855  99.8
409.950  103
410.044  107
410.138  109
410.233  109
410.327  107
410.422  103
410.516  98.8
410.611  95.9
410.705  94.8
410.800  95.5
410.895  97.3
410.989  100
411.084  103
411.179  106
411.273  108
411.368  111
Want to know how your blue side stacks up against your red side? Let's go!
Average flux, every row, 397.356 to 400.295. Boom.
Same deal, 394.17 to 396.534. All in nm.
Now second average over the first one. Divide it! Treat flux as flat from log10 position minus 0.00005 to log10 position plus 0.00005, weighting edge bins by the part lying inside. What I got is 0.95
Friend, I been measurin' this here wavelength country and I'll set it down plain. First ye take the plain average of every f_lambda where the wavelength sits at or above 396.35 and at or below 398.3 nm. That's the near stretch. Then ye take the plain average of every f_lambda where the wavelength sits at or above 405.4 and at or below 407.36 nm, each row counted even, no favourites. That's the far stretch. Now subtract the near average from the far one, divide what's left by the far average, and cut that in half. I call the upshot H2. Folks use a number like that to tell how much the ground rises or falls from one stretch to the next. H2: 0.14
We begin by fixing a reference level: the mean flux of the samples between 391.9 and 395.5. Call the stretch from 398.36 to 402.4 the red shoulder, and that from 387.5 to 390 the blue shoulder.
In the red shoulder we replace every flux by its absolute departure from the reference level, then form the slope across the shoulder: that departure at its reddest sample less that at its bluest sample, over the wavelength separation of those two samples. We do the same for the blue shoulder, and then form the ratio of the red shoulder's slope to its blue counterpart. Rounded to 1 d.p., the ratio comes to 5.5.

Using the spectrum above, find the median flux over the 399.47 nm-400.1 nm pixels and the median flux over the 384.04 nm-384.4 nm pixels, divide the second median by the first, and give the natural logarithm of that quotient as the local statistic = -0.29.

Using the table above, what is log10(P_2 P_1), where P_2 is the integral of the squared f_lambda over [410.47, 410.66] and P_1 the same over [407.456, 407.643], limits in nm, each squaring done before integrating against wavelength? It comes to 6.63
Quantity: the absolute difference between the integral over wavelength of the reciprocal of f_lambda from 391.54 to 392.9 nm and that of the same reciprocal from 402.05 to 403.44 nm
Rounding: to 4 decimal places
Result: 0.0011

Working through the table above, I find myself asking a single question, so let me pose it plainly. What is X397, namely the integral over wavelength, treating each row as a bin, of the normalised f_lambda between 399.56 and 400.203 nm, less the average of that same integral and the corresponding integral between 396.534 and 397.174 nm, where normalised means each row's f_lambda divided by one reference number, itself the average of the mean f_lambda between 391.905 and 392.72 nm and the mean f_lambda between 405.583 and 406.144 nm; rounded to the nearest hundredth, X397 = 0.12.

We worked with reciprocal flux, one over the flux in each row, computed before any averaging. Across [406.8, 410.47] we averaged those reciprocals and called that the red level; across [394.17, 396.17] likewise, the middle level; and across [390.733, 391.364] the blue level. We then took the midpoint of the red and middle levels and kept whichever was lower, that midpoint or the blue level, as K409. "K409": 0.0086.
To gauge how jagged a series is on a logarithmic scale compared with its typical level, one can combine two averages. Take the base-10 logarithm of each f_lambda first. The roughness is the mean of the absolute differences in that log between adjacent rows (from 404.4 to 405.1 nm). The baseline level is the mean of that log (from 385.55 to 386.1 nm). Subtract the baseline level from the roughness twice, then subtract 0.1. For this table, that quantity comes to -4.18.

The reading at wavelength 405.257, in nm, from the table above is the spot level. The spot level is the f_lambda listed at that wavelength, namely 120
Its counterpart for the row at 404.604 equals 117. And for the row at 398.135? 103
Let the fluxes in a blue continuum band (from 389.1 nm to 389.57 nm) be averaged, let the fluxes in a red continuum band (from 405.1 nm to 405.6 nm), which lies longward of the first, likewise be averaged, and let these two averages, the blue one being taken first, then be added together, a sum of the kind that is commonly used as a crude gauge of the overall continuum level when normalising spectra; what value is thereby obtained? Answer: 209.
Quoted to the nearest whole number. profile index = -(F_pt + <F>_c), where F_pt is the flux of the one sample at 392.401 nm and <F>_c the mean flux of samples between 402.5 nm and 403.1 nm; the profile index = -230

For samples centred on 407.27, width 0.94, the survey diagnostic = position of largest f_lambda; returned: 406.846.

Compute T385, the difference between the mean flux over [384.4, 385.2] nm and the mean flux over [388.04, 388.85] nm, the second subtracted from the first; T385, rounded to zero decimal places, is 18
